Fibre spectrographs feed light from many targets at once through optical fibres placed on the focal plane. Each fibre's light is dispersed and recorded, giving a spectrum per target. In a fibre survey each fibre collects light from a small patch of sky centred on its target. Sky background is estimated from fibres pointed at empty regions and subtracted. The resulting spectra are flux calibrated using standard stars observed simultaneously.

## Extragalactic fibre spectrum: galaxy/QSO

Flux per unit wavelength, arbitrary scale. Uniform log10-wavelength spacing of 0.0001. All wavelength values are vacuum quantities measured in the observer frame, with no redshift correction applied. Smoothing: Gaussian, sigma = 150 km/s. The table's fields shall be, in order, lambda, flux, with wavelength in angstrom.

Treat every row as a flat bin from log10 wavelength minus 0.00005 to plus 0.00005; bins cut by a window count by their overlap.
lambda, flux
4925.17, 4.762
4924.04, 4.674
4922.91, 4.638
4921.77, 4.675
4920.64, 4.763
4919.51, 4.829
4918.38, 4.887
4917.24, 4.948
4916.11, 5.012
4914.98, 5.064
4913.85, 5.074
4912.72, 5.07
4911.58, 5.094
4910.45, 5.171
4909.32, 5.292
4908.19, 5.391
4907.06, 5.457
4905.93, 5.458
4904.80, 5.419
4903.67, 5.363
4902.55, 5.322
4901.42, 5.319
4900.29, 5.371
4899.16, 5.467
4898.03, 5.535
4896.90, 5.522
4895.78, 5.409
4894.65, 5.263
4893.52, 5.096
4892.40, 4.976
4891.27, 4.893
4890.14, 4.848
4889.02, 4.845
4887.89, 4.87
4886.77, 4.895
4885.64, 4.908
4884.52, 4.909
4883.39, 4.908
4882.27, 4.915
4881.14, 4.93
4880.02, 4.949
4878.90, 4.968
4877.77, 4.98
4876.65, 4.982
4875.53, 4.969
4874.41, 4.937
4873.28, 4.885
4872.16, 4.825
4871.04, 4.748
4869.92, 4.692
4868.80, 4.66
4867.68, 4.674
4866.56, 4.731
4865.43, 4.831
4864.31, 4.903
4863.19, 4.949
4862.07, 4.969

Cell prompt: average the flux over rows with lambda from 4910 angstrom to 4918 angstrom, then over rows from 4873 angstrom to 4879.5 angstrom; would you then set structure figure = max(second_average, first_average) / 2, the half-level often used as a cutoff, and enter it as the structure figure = 2.53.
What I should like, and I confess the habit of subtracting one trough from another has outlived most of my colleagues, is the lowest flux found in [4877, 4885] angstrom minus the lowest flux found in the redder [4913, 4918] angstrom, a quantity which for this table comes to -0.04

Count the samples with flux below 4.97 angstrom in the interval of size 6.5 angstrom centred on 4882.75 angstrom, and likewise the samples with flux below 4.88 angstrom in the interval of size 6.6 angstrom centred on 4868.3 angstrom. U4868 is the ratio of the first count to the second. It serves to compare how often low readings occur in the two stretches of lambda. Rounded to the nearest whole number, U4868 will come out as 1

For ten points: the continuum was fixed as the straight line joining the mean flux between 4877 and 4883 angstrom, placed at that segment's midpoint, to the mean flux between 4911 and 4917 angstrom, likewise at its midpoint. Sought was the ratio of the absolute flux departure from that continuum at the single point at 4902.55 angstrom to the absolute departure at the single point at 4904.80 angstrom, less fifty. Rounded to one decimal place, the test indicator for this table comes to -49.2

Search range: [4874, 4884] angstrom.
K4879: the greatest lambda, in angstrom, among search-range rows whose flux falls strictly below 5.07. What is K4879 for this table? 4883.39 angstrom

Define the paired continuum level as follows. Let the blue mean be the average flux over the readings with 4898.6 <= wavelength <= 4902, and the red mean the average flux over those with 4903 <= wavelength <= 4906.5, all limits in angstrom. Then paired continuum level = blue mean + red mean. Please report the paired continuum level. 10.80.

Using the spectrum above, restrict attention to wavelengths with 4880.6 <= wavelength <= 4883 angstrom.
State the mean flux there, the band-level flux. 4.92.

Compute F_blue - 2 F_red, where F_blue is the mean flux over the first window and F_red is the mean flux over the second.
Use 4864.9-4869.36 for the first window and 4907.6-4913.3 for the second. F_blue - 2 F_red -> -5.7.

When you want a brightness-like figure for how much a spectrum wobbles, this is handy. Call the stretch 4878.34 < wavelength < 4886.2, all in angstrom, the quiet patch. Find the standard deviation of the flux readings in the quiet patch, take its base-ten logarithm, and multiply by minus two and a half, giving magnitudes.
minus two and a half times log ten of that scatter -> 4.1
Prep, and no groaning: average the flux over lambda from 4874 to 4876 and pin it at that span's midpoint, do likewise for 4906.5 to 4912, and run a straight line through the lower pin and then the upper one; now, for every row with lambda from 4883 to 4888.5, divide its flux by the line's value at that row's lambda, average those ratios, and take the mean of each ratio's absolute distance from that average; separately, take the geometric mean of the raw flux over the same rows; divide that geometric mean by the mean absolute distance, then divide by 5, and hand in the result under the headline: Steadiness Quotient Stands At 199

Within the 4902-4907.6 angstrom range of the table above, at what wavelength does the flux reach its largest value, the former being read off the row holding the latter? 4905.93 angstrom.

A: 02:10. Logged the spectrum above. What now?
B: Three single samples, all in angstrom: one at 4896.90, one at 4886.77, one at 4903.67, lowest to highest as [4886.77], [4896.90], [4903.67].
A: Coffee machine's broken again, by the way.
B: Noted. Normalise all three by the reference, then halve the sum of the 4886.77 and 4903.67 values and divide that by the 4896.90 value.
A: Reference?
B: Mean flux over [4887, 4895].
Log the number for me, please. 0.929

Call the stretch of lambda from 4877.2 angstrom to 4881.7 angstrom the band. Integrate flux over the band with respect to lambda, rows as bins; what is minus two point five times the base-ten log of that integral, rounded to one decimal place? -3.4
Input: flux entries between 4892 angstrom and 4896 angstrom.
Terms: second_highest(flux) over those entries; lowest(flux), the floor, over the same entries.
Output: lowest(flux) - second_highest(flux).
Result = -0.29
